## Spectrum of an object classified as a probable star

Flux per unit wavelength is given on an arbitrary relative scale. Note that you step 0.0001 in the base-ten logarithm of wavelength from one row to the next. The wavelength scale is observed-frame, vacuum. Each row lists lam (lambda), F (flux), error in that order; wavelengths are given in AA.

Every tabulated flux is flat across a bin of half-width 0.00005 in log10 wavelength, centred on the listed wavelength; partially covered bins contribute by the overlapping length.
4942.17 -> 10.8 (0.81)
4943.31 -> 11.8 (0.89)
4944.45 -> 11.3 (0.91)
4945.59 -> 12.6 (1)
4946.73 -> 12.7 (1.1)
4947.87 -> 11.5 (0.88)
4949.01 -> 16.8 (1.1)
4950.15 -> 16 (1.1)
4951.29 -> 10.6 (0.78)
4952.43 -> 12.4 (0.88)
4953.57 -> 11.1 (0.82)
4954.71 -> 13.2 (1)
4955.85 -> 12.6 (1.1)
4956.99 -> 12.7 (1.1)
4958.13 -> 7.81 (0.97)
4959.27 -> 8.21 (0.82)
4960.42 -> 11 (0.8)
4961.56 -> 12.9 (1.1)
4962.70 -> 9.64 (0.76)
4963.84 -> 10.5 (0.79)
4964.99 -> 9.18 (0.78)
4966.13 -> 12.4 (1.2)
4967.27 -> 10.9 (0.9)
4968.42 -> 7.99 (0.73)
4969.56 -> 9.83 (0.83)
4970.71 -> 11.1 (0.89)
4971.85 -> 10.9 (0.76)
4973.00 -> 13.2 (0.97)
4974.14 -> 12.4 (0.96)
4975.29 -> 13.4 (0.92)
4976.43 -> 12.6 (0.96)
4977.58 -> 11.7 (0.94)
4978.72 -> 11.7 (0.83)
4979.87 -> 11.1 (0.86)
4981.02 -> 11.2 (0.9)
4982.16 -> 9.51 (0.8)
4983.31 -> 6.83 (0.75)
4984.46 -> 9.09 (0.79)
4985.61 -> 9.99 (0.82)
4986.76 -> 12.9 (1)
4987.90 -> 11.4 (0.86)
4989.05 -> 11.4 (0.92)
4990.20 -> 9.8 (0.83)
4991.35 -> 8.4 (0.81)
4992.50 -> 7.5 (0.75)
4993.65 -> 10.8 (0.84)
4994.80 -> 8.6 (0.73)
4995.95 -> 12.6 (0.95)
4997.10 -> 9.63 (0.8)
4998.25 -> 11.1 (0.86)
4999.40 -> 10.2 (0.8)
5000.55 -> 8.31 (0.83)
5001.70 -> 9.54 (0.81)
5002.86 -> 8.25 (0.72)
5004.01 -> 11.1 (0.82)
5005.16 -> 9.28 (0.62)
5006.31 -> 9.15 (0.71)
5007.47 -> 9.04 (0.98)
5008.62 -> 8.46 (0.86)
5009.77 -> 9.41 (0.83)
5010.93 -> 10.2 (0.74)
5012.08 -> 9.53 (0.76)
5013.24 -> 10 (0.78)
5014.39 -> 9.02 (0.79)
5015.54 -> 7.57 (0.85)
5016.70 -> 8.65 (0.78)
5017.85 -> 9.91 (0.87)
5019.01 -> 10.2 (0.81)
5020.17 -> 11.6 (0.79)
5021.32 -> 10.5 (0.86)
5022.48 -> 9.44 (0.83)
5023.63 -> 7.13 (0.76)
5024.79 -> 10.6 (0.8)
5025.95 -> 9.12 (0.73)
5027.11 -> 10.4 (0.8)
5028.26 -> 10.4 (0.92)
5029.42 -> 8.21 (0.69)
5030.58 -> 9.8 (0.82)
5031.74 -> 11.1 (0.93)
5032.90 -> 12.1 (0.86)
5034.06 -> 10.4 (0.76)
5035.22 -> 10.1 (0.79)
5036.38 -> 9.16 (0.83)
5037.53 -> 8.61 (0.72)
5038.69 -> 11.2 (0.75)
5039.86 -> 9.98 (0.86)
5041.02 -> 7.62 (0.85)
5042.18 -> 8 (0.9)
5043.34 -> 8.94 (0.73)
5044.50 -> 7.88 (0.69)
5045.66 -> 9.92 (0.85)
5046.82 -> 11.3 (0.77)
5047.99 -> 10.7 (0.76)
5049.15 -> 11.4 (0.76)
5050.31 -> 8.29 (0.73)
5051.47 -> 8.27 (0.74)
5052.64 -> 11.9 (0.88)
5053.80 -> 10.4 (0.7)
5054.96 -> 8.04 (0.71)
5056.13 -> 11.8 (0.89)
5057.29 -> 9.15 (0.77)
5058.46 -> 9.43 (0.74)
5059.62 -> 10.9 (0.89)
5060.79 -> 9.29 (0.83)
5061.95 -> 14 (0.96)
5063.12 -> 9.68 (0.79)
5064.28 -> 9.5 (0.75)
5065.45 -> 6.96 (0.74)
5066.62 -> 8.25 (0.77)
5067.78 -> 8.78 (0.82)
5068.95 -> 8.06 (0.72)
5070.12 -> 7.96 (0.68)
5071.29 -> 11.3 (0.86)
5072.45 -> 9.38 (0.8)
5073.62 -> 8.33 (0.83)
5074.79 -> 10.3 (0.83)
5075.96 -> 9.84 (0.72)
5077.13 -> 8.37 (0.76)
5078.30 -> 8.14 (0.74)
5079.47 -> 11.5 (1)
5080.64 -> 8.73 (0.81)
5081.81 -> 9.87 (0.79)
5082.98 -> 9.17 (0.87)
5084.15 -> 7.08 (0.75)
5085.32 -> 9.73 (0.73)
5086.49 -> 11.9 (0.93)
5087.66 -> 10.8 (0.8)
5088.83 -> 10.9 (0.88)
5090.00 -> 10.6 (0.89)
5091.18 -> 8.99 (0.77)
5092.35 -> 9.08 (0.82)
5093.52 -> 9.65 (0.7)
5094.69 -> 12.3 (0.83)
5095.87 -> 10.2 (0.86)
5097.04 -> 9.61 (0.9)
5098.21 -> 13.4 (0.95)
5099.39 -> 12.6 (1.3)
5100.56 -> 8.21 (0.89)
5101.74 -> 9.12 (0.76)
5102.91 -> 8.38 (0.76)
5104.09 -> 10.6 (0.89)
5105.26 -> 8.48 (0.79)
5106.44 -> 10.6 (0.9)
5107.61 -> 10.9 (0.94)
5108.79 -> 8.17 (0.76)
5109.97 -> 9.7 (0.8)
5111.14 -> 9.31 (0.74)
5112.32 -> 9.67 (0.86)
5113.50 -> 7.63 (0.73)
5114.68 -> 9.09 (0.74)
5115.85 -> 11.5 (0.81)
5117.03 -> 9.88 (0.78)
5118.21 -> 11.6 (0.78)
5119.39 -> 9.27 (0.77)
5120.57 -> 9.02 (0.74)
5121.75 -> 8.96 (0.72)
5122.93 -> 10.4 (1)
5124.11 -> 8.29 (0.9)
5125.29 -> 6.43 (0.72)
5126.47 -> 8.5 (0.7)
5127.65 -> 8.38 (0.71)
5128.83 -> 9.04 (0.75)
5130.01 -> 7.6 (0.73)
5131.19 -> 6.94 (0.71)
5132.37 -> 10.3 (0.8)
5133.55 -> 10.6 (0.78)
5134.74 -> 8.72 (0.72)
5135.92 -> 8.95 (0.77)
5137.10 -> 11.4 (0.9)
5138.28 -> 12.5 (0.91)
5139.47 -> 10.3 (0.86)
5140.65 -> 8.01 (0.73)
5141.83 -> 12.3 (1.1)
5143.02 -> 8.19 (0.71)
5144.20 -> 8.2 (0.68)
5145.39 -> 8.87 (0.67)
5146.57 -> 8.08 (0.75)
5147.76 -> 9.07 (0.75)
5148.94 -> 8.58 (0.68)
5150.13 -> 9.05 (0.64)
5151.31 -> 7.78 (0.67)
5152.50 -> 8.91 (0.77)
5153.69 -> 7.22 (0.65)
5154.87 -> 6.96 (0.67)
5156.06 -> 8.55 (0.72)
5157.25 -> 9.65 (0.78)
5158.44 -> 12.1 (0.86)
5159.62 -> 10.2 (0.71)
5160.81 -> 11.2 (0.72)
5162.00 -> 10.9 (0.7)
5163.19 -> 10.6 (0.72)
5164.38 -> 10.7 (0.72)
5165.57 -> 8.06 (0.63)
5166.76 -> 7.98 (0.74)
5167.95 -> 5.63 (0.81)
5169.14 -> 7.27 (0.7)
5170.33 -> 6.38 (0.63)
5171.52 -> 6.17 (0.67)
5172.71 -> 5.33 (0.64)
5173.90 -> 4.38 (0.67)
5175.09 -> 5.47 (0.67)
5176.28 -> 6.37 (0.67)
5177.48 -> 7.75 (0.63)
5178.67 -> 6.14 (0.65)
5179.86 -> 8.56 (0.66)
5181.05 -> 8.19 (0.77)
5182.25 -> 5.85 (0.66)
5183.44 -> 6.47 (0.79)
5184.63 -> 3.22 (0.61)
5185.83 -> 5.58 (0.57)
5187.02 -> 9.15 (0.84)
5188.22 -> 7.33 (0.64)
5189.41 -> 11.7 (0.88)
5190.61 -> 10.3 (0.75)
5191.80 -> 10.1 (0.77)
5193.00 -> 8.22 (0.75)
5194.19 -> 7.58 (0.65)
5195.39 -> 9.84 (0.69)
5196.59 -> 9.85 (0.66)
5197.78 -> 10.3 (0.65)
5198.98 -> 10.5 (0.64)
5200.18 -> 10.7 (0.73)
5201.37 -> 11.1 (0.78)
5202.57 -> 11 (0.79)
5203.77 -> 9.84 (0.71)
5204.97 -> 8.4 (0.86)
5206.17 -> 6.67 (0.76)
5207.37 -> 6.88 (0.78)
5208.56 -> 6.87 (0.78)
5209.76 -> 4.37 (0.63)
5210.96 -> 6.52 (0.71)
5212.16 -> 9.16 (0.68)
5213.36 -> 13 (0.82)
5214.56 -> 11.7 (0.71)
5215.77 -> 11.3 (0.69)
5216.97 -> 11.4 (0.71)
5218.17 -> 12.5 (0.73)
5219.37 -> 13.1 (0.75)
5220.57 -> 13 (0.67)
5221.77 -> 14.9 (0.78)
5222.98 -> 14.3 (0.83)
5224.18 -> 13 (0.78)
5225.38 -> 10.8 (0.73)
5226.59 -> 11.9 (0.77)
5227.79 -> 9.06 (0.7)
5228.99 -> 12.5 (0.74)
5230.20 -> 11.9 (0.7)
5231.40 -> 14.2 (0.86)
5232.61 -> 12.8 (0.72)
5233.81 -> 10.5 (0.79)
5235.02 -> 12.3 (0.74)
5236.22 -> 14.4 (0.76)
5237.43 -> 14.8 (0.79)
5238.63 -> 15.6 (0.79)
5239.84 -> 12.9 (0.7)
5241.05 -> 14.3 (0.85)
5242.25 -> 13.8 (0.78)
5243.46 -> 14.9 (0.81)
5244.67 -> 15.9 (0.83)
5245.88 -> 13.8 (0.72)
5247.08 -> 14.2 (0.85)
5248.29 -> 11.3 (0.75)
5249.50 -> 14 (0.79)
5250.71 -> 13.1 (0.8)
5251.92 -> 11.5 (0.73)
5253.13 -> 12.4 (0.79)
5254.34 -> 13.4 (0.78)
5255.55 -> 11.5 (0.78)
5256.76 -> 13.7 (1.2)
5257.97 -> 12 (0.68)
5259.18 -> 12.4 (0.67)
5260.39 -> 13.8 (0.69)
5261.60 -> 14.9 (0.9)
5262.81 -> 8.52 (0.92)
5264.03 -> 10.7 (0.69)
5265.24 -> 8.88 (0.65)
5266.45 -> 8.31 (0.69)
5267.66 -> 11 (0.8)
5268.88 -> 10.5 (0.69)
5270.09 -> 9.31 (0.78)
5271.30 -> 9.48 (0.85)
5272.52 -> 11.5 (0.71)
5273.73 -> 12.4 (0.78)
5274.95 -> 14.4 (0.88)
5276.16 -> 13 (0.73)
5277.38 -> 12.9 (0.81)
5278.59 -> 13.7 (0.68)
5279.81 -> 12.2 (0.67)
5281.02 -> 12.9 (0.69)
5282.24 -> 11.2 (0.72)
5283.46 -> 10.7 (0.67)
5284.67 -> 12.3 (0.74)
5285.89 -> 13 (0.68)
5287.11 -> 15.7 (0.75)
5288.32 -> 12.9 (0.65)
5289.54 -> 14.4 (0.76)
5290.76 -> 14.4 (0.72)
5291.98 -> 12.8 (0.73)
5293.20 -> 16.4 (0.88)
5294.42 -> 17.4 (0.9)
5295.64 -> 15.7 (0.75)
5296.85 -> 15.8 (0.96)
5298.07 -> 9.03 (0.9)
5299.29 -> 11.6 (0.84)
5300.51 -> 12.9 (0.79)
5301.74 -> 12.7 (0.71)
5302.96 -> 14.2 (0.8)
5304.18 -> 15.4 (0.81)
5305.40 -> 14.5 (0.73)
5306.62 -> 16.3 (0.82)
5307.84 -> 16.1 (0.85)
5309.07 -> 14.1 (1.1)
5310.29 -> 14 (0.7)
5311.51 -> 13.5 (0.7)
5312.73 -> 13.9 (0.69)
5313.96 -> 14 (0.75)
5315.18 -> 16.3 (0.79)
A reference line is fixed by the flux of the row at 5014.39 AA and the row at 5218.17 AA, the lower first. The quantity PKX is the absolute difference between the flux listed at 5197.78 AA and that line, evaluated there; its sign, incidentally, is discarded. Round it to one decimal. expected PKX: 1.9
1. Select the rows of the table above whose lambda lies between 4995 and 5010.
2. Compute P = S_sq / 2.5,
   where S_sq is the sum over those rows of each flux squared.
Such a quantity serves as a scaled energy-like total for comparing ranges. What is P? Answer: 497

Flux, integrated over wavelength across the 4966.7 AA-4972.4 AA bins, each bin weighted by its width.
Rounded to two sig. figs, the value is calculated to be 58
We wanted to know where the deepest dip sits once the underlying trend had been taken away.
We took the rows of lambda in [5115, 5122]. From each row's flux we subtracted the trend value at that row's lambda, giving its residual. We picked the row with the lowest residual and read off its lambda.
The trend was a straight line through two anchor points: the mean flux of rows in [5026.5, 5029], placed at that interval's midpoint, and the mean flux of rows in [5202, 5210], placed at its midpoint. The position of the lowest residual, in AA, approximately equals 5121.75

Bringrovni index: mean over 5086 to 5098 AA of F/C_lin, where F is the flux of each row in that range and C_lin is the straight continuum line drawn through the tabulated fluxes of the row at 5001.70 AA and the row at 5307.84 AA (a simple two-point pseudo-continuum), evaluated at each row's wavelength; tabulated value 0.91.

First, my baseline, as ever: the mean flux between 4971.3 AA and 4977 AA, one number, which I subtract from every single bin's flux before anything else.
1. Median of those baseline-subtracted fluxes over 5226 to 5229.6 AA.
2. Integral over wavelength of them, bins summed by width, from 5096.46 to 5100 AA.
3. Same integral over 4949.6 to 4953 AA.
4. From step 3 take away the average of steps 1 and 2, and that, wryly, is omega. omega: 3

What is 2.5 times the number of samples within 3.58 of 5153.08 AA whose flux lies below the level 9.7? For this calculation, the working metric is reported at 15.0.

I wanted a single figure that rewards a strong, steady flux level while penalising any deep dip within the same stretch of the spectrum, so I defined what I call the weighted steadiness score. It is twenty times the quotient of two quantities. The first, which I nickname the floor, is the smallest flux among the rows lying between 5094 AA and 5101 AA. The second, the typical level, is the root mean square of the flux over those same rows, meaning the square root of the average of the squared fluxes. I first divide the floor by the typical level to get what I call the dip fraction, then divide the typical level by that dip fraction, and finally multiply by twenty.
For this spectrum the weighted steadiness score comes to 306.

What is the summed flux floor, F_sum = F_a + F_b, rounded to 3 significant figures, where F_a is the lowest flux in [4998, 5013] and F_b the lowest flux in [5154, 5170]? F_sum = 13.9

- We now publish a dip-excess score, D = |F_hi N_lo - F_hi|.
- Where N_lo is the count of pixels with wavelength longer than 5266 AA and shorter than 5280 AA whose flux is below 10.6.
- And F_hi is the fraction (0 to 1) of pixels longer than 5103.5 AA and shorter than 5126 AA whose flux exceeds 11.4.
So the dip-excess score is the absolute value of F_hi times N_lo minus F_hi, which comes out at 0.32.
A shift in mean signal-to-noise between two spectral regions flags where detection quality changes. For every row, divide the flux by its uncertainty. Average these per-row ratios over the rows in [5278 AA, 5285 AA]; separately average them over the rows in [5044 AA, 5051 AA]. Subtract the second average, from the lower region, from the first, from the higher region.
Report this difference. 4.5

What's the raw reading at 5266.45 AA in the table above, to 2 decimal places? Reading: 8.31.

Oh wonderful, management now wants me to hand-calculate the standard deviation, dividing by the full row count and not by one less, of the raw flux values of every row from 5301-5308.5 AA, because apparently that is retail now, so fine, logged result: 1.2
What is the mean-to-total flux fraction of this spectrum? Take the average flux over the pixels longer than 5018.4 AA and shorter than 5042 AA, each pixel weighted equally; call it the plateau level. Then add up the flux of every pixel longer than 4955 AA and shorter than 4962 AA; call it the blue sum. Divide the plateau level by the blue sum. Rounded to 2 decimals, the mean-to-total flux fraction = 0.15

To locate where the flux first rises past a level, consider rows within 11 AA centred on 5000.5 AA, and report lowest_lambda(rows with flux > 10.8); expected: 4995.95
